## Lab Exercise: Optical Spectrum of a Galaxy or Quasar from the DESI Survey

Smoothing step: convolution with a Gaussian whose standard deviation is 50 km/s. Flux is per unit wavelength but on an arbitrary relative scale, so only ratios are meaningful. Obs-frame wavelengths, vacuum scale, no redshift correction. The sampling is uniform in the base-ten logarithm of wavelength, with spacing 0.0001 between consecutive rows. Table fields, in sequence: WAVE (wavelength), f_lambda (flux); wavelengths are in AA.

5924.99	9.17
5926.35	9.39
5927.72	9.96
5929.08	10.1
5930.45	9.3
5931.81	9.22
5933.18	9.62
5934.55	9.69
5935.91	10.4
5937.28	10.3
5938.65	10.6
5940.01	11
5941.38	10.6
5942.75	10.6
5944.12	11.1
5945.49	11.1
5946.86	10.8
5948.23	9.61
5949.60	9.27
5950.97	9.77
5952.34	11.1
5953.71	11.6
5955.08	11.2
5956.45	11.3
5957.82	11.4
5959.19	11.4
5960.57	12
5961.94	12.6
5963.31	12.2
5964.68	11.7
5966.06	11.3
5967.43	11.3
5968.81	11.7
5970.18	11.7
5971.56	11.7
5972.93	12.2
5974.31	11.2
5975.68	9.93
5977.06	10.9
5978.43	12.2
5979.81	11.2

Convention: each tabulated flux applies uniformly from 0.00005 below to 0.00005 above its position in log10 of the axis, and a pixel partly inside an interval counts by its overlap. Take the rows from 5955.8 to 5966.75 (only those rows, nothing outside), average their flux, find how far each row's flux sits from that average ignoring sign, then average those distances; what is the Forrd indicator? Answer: 0.40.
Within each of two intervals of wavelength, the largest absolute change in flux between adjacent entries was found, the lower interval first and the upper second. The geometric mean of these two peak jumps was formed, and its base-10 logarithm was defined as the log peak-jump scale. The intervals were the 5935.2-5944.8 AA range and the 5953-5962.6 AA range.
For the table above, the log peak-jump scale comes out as -0.26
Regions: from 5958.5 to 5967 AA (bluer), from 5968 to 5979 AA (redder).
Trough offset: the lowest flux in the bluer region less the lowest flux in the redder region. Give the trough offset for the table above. 1.4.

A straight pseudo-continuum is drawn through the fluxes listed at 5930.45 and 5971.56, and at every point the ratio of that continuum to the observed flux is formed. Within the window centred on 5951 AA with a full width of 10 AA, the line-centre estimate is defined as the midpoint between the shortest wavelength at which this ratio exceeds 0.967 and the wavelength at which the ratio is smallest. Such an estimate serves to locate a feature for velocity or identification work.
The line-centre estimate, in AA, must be 5951.0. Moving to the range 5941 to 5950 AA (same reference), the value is 5946.2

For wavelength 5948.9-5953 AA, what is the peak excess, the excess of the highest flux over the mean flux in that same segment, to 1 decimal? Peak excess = 1.1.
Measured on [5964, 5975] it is 0.6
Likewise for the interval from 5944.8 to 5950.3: 0.9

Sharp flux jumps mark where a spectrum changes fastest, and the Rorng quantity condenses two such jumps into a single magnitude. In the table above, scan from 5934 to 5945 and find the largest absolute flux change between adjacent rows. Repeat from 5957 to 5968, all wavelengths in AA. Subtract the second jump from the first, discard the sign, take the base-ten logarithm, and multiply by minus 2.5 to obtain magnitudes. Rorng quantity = 2.4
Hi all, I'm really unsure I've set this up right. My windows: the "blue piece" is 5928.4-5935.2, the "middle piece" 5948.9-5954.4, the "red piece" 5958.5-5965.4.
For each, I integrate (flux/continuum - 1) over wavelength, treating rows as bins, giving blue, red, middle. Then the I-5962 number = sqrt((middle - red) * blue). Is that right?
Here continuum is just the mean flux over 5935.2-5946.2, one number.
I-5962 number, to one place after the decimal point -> 0.8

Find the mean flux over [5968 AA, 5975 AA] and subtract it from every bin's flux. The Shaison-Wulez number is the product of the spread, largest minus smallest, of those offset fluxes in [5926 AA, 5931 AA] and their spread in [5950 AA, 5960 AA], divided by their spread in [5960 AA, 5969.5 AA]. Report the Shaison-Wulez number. 1.1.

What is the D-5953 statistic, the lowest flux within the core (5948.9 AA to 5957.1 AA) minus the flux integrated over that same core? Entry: -79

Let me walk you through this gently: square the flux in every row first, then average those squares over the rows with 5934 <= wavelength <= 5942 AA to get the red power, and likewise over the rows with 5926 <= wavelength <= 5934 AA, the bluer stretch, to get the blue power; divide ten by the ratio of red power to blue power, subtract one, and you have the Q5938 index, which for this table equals 7.5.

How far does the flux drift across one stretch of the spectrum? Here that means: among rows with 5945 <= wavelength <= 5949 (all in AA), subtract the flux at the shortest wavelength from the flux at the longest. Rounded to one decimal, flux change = -1.5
